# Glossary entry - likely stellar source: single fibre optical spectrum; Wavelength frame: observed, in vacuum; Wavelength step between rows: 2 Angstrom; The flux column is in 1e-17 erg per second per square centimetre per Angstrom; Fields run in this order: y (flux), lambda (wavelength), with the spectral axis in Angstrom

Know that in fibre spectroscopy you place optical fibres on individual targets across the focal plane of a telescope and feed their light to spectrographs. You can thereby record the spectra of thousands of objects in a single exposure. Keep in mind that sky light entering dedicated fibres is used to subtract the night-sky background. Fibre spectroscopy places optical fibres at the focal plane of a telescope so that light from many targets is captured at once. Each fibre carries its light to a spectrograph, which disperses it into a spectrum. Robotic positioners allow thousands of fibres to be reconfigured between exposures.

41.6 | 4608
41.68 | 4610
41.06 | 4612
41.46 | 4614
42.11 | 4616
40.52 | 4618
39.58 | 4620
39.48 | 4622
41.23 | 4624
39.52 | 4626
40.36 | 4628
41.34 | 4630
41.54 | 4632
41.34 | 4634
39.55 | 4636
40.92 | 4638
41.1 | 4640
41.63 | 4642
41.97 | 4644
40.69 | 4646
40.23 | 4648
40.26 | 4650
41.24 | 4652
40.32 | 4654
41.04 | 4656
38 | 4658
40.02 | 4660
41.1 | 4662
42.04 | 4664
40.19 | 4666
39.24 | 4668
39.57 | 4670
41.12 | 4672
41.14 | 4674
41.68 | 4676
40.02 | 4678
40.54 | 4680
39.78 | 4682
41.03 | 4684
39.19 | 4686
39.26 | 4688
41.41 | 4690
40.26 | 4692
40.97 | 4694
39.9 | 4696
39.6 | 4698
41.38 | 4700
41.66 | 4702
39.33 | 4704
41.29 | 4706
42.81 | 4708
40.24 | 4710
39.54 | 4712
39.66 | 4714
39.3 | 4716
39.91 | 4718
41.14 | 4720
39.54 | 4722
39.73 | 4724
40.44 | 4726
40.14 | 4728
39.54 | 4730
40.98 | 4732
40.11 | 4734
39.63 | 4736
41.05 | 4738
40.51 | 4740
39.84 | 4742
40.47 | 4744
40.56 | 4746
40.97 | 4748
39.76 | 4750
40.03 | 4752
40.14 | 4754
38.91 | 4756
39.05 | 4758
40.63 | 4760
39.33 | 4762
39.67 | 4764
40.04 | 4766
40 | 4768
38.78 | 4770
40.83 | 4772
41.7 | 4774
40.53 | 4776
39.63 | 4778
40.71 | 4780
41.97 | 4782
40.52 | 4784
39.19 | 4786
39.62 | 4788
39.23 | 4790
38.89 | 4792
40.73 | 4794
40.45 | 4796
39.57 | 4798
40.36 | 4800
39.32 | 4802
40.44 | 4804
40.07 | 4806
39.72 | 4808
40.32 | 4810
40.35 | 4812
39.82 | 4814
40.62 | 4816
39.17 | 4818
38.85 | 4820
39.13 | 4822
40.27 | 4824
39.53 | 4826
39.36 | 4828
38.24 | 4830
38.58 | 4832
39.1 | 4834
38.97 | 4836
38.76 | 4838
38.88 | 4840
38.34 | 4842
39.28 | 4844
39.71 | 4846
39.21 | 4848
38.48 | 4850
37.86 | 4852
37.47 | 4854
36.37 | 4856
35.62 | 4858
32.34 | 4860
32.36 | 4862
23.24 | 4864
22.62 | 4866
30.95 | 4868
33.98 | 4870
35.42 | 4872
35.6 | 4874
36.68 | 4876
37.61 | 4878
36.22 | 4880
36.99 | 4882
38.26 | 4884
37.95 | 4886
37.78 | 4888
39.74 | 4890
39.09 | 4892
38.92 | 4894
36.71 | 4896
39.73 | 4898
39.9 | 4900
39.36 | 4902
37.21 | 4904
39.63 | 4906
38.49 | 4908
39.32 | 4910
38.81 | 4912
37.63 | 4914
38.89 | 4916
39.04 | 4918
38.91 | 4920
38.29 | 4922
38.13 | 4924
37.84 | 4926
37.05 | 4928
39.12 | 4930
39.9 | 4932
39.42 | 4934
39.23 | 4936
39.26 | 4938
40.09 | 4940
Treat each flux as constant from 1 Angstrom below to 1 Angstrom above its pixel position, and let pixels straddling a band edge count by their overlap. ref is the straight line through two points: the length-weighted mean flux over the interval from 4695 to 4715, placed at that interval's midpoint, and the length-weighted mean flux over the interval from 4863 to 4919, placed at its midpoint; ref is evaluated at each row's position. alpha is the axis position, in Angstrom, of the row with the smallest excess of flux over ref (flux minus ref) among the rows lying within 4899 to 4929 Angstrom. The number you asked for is 4904 Angstrom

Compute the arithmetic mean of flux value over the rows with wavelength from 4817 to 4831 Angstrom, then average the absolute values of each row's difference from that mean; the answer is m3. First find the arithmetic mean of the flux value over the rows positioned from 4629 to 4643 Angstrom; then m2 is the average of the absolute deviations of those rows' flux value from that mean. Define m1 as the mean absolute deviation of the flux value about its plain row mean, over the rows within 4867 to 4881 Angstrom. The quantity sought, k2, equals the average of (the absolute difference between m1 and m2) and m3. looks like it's 0.76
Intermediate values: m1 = 1.57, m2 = 0.47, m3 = 0.43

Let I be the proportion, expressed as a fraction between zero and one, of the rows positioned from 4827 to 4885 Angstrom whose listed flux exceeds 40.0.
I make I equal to 0.00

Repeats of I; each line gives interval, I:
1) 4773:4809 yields 0.56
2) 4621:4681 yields 0.80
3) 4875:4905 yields 0.00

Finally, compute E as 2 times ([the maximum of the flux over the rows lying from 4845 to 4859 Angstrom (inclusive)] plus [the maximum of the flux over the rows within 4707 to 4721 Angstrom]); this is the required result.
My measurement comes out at 165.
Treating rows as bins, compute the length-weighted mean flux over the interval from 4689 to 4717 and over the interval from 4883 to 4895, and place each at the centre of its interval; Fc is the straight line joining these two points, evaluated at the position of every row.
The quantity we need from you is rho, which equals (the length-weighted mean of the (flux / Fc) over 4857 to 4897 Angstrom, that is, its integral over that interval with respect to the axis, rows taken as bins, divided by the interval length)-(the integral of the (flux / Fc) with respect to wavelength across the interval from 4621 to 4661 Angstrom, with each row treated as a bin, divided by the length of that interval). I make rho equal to -0.085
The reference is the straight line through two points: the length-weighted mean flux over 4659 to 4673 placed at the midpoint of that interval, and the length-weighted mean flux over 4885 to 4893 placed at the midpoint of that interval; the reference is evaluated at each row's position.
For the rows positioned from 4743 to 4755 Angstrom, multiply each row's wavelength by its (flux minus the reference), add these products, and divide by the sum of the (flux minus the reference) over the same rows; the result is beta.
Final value 4747.8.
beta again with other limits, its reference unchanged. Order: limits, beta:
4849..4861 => 4857.5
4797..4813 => 4806.4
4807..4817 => 4812.7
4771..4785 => 4778.1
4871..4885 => 4876.4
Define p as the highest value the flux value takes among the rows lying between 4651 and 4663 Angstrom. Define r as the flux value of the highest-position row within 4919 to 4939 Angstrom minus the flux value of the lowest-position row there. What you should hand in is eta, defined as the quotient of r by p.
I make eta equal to 0.008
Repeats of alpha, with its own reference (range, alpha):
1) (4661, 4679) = 4668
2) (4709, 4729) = 4716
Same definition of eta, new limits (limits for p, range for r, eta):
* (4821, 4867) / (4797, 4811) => 0.019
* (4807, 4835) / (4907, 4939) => 0.019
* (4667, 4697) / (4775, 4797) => -0.002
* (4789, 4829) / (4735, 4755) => 0.013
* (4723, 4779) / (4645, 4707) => 0.014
